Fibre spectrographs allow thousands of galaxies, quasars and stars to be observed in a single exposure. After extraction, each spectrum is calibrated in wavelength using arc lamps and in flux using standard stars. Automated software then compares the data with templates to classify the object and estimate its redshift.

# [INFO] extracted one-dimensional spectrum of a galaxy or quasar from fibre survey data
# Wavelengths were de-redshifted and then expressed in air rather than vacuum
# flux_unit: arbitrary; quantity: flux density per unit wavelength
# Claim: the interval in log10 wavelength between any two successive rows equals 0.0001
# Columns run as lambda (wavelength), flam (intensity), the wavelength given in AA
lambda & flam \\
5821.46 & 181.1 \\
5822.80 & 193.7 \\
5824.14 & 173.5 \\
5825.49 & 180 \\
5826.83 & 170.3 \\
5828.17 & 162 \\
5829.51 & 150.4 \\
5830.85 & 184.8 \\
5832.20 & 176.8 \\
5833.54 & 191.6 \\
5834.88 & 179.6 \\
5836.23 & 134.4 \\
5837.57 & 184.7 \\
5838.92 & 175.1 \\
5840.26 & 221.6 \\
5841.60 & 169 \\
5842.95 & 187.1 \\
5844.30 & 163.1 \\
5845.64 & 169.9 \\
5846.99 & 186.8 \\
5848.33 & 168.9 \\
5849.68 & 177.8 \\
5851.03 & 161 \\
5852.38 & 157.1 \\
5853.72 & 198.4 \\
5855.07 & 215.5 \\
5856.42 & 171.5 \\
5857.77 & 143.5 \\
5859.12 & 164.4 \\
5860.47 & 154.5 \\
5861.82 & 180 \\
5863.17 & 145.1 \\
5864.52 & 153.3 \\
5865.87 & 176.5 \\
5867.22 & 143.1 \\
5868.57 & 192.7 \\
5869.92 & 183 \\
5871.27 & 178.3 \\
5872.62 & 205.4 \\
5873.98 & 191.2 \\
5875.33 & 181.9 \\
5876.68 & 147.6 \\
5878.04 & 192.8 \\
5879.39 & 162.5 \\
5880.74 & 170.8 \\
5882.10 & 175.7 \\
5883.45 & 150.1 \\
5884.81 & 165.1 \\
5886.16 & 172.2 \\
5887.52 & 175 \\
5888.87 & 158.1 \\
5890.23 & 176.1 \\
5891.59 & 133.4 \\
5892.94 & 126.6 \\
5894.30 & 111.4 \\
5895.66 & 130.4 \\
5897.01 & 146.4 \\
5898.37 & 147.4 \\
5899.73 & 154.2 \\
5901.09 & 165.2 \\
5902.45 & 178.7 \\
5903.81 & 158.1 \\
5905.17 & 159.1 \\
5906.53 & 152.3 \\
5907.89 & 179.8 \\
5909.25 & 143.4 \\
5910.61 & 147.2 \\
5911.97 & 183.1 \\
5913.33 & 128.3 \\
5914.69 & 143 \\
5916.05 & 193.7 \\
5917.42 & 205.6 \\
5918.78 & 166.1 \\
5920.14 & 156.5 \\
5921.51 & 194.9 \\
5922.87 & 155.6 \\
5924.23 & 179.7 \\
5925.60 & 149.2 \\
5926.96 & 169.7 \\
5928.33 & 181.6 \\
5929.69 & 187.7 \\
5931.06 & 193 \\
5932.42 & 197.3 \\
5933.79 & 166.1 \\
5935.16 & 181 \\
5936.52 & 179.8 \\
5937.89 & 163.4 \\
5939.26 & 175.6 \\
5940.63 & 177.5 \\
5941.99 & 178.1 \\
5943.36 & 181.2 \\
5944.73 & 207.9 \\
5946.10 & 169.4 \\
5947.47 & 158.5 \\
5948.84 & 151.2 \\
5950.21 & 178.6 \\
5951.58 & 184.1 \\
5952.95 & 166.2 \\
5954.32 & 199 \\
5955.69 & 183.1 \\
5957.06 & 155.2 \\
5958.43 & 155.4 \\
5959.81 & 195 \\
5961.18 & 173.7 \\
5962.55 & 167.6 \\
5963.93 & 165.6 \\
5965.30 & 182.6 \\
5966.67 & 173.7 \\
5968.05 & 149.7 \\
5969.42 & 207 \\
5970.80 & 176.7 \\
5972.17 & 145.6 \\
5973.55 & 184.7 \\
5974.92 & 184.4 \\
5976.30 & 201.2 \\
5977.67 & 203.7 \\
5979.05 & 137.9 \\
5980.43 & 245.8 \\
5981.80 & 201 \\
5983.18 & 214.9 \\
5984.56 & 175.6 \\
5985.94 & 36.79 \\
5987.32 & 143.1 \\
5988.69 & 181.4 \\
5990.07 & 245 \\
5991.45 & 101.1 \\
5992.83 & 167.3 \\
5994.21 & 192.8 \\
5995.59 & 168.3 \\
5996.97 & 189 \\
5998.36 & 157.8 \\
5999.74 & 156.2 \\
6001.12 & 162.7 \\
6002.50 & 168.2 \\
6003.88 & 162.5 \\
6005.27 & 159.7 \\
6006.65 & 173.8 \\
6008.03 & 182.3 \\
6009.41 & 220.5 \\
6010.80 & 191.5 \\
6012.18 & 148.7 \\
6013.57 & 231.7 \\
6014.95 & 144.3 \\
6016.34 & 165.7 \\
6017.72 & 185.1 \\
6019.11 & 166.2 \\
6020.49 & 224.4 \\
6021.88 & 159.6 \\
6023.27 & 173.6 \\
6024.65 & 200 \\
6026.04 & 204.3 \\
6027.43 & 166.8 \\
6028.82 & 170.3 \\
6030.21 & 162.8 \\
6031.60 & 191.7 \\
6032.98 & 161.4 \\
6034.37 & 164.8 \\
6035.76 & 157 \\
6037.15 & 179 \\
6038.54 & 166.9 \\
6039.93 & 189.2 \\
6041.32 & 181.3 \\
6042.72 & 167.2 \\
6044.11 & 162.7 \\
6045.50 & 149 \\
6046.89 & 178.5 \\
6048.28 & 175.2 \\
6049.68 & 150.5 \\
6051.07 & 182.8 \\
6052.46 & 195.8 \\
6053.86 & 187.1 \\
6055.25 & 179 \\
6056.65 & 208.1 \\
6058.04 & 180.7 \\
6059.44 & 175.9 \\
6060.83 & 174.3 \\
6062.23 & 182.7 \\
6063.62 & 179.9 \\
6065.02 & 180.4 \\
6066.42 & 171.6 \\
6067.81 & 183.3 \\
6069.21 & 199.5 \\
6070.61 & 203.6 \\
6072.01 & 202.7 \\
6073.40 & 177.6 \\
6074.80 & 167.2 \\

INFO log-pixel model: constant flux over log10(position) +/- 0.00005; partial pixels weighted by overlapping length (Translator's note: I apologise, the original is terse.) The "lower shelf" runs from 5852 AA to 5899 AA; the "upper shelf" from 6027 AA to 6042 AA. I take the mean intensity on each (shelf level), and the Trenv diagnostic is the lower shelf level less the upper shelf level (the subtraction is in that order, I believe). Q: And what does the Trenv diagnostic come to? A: -7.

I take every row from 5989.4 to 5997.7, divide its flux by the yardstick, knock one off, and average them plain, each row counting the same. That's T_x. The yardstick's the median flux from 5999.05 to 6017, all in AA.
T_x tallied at 0.07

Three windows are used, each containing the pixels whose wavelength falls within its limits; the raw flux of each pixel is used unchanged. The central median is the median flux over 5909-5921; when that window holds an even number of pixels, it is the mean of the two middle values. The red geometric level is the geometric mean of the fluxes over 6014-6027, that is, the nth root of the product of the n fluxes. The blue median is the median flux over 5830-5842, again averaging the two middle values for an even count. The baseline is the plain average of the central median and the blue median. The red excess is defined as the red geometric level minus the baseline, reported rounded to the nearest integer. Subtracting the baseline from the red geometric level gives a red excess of 11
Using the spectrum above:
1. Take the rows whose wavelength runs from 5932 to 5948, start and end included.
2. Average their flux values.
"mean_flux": 178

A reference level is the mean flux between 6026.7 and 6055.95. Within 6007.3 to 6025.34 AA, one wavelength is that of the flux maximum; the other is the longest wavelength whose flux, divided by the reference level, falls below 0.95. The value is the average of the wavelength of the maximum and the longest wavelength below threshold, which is 6017.7 AA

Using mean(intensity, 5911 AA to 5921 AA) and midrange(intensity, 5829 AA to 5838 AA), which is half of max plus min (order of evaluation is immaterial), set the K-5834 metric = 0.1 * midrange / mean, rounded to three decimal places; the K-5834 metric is 0.097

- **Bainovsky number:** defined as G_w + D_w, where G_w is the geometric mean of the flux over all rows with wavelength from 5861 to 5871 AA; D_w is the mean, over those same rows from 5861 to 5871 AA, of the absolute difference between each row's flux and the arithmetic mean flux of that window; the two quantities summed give 184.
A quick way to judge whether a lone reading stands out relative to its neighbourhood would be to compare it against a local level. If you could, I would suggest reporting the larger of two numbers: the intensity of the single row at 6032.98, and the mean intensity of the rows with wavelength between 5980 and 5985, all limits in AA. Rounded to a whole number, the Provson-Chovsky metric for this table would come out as 209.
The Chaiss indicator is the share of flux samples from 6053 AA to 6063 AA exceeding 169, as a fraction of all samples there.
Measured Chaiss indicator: 1.0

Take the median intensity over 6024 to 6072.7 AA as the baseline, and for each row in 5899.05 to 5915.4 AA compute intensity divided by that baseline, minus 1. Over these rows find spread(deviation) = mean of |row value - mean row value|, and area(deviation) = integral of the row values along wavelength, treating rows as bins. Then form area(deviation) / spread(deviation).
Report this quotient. -27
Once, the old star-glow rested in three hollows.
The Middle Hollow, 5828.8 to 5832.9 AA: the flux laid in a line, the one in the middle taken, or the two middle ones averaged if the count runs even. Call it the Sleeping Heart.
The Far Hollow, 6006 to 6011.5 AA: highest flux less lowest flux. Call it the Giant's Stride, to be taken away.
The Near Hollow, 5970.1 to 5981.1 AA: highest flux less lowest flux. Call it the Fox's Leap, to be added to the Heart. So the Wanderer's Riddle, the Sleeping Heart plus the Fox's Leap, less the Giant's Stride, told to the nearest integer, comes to 238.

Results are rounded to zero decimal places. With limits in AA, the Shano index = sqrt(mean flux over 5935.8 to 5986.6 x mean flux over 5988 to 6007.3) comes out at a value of 173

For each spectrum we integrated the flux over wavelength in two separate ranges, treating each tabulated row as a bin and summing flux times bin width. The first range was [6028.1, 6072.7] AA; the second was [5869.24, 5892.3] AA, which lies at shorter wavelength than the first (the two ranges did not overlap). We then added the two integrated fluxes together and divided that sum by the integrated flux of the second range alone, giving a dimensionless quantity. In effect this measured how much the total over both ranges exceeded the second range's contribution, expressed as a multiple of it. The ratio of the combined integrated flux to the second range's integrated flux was 3.0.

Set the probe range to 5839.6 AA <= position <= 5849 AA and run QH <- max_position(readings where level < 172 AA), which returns 5848.33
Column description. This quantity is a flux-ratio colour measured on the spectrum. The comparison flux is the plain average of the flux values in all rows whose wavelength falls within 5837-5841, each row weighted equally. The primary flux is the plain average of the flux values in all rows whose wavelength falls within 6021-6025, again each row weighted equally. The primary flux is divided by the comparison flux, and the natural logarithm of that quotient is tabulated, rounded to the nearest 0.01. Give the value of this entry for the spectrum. -0.09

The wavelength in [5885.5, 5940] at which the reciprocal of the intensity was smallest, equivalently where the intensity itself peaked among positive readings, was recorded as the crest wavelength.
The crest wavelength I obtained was 5917.42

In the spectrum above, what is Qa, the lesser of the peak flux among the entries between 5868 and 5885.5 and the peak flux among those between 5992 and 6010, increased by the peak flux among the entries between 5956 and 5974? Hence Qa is 412.4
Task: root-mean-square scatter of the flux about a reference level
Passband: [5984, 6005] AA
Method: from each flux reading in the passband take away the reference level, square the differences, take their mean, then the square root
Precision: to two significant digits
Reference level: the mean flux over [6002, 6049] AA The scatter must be 47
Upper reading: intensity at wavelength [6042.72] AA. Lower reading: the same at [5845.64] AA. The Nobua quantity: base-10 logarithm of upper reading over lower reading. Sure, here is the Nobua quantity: -0.01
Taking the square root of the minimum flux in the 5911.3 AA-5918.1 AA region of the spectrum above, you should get 11.3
